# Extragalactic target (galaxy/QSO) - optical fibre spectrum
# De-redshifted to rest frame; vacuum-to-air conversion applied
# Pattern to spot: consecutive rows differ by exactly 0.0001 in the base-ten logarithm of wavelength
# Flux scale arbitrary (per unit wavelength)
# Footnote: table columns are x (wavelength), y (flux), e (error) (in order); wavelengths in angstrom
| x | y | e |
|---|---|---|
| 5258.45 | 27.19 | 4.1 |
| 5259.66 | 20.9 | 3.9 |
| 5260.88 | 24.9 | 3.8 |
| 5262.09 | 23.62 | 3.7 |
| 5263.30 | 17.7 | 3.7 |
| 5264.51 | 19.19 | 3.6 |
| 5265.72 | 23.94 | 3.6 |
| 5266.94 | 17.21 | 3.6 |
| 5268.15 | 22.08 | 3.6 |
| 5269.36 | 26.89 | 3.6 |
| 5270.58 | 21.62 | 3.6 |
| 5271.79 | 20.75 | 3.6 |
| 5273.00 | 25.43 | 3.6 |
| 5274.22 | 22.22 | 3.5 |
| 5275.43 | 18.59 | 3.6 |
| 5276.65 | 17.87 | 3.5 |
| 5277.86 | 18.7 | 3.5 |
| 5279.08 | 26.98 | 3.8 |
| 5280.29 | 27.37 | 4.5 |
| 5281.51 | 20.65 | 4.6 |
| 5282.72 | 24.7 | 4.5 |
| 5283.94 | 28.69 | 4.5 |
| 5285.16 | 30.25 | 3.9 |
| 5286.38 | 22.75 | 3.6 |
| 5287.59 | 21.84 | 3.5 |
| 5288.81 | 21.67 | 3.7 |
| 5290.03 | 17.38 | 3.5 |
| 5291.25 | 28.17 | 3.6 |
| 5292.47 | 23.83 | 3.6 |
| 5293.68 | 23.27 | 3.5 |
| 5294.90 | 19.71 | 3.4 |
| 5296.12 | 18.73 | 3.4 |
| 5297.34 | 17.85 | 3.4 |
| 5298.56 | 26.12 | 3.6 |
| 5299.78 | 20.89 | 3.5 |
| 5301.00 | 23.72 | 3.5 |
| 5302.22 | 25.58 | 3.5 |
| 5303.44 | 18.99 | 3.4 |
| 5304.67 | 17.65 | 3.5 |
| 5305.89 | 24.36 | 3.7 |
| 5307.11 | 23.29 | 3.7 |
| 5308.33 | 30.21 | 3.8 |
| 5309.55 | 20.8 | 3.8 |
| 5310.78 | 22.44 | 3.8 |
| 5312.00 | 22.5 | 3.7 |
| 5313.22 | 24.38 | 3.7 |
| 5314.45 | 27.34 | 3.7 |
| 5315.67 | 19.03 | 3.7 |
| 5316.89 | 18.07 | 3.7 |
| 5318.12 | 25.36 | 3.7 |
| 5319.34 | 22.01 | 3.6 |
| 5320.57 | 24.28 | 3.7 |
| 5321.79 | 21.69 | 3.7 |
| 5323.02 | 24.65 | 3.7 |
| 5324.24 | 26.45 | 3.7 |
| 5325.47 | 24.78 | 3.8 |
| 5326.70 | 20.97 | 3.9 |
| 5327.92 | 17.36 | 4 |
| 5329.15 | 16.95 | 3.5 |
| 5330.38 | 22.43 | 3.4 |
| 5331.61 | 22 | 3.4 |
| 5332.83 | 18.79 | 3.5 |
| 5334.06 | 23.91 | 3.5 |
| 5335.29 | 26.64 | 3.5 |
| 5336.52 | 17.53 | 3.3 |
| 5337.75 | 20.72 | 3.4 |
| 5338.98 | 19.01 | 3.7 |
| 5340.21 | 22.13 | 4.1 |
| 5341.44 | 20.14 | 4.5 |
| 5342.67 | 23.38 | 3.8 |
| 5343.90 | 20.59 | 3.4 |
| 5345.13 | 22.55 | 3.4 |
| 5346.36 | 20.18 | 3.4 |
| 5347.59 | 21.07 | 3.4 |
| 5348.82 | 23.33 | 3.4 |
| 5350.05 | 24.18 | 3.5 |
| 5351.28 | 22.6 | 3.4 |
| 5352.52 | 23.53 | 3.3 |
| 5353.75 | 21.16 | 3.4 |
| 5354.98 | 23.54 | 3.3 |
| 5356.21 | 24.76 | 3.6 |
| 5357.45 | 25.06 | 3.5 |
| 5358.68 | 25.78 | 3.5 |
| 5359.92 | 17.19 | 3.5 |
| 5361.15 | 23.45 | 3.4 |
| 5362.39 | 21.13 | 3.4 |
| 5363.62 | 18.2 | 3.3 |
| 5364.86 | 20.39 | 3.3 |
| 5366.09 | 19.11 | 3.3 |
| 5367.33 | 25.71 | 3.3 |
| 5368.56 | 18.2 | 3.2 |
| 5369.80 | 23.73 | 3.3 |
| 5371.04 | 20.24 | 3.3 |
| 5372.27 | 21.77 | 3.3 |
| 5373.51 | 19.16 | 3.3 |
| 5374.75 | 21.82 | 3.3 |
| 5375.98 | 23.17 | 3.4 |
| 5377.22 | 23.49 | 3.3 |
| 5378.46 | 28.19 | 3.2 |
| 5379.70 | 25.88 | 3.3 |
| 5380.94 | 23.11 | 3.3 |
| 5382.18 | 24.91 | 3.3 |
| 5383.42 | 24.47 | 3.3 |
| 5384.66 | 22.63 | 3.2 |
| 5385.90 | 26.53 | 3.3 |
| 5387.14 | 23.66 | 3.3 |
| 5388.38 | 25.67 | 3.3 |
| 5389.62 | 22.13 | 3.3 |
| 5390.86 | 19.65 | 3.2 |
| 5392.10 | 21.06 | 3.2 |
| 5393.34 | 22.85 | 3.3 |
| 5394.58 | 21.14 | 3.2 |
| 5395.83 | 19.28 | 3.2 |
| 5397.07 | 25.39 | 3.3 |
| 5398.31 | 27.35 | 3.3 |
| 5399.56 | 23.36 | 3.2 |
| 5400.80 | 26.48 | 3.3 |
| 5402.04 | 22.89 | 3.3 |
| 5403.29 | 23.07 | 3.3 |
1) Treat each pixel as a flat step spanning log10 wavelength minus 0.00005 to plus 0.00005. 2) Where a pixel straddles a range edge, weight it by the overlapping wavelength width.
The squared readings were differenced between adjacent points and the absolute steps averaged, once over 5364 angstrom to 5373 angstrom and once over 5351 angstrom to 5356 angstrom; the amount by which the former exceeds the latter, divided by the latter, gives 1.2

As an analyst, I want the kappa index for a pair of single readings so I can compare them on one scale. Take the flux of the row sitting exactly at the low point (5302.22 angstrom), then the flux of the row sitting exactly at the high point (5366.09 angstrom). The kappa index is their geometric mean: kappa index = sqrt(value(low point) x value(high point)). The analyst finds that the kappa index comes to 22.1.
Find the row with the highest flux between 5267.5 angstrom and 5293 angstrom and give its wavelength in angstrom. 5285.16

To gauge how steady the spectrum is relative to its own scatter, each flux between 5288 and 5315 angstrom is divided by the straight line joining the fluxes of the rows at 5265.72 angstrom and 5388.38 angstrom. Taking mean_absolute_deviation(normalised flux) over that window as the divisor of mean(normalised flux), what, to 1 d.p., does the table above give 8.1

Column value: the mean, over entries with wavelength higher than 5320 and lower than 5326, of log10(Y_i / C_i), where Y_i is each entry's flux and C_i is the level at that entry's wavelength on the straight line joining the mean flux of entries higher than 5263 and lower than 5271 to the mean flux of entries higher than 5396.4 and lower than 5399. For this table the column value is 0.02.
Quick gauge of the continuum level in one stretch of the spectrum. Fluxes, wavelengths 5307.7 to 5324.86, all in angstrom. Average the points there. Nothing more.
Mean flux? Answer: 23.5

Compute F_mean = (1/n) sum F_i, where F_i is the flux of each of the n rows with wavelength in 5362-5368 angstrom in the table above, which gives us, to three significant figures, 20.9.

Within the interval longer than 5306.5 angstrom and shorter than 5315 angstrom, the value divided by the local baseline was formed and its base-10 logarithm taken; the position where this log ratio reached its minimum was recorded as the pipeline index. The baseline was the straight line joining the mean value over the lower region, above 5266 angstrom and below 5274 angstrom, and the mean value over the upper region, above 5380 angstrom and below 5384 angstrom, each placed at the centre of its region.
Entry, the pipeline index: 5309.55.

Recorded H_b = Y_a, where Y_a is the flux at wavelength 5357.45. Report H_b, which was 25.06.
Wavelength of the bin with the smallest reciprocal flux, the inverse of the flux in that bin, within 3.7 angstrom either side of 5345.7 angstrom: 5342.67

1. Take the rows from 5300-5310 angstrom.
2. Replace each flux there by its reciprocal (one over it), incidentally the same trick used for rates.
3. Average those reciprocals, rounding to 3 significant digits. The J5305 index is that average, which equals 0.0445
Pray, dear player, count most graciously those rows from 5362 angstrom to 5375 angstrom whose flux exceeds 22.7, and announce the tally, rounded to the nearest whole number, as 2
